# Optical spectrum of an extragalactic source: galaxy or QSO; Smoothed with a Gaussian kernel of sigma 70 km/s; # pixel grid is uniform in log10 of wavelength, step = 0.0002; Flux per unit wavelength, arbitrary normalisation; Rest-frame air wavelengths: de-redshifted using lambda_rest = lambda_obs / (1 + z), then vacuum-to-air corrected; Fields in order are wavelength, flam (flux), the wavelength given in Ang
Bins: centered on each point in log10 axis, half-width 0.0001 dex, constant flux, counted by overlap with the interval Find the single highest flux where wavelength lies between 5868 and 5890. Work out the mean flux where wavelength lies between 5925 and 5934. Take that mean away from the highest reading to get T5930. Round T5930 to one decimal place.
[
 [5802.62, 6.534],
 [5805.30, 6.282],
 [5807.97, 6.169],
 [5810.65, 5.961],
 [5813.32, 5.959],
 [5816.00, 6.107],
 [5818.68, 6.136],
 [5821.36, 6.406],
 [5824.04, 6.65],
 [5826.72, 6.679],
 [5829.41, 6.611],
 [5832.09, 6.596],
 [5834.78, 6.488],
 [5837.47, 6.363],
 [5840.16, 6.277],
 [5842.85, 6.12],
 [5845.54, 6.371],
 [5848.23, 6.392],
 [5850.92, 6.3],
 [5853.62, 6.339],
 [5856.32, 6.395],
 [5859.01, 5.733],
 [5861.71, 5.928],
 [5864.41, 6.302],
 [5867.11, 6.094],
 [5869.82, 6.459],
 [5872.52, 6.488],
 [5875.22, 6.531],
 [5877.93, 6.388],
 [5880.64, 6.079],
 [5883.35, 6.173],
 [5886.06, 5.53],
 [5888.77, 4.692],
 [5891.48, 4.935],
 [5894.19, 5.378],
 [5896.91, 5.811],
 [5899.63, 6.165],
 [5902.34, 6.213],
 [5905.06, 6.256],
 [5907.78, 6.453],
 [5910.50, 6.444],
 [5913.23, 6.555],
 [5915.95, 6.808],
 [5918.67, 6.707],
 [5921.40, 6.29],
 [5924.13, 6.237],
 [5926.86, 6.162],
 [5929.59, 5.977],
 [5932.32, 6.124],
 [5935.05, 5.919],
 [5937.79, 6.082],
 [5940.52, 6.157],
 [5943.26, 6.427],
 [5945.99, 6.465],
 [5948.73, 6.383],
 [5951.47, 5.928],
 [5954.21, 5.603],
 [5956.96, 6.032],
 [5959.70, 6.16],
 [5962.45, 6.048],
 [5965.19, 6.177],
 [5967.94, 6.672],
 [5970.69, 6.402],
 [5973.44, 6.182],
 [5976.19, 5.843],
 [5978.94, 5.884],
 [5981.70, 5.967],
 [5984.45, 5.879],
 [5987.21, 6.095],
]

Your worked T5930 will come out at 0.4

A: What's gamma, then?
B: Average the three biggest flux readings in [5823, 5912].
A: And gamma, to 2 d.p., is 6.65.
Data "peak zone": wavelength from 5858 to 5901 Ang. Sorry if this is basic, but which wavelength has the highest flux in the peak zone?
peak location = 5875.22 Ang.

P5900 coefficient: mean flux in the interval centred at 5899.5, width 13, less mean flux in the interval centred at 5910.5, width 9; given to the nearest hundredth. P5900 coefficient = -0.52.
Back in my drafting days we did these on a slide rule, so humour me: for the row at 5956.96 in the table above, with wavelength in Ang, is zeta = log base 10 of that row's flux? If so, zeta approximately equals 0.780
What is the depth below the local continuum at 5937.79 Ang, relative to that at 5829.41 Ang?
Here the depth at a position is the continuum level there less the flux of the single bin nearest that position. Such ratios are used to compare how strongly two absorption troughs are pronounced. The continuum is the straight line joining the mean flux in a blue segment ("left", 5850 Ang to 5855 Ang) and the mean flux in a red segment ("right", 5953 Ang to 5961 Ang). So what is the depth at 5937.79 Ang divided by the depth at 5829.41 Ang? 0.4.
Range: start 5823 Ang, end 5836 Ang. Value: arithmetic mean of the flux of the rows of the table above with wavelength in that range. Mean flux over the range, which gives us 6.60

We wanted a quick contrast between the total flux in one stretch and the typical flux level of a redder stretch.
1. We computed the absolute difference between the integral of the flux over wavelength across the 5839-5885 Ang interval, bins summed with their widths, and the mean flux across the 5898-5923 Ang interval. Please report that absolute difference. 281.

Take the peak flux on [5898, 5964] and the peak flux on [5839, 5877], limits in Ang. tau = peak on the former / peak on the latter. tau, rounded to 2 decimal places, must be 1.04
